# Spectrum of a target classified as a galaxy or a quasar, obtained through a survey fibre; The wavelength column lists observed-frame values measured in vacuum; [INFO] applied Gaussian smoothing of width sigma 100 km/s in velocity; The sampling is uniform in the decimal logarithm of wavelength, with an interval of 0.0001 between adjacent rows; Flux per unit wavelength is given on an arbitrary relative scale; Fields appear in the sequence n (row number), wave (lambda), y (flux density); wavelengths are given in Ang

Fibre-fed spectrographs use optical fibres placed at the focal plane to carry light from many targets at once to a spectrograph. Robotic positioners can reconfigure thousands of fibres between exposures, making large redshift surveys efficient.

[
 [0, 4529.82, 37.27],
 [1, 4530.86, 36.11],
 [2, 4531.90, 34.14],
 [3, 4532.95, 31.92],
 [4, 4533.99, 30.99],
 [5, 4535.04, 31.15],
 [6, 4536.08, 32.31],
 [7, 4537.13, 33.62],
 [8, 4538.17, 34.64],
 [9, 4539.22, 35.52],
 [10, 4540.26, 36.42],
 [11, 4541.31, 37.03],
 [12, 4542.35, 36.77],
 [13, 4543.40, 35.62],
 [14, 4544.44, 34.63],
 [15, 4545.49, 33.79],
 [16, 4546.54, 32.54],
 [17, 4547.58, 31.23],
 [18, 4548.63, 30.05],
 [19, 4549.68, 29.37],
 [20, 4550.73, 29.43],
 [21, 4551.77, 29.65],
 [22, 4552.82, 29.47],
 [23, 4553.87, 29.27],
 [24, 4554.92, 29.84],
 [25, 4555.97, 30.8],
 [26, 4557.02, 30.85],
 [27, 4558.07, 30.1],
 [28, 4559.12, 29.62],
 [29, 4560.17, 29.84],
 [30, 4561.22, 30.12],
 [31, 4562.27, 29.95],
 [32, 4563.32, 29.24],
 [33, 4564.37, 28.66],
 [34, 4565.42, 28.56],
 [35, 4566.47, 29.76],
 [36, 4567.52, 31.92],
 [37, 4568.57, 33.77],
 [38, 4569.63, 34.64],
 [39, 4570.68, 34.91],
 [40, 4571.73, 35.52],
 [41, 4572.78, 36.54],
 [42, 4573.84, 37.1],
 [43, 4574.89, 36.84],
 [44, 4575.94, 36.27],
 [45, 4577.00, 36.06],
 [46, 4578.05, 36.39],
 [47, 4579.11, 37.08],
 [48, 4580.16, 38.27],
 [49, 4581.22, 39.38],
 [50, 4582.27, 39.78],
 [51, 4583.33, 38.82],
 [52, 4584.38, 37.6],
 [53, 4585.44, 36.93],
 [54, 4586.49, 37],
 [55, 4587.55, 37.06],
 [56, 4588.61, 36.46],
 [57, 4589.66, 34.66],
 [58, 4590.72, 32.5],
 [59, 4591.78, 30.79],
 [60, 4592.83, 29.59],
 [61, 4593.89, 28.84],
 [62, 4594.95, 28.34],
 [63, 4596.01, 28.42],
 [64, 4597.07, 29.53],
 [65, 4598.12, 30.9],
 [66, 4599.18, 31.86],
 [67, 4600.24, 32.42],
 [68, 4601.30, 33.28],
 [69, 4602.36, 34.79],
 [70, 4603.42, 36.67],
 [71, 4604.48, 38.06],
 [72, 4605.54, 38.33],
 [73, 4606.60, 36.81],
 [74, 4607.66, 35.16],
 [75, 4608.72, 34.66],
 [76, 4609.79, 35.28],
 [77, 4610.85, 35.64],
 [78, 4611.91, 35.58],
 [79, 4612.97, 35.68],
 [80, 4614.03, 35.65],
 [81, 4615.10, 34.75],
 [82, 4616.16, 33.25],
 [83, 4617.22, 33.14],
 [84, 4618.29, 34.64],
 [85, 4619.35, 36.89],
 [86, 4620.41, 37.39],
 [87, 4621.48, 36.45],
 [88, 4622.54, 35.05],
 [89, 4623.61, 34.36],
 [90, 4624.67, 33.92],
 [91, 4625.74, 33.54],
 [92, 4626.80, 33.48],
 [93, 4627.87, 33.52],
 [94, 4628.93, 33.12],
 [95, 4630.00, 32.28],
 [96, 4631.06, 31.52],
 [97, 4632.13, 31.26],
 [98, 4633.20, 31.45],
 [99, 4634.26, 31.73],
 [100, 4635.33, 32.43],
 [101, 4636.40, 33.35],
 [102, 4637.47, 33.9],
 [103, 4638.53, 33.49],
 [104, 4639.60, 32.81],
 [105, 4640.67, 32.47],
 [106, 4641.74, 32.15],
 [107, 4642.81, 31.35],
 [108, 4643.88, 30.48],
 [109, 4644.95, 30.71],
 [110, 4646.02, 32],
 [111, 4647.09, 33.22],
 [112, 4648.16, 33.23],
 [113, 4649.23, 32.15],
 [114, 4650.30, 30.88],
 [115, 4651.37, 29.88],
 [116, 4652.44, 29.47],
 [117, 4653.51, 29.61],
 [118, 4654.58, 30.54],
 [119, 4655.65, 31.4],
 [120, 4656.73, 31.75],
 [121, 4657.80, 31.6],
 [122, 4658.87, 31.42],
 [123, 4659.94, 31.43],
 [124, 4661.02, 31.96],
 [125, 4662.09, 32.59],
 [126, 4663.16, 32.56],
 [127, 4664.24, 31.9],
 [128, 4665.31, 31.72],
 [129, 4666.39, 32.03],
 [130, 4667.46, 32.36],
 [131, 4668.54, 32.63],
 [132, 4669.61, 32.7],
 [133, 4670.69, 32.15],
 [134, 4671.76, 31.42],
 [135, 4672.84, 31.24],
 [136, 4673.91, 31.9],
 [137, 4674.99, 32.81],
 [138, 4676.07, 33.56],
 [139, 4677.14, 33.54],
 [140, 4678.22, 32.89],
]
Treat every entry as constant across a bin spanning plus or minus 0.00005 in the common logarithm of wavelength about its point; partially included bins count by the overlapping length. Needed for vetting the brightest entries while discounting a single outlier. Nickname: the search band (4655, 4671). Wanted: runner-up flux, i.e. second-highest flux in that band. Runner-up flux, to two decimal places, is 32.63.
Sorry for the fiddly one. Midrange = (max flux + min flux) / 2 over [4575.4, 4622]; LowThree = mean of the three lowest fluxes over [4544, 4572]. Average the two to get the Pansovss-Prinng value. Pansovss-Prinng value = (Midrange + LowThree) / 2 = 31.4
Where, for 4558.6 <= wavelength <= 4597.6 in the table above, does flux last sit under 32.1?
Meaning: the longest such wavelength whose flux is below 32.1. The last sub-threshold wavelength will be 4597.07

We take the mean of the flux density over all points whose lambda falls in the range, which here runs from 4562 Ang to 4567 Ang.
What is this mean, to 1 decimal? 29.2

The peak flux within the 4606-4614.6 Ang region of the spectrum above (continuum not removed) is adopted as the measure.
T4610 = 36.81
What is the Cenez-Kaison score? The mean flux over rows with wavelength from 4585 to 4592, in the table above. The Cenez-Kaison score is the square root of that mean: 5.9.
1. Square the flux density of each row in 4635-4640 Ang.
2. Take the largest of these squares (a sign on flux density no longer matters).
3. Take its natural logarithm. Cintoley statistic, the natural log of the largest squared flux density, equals 7.05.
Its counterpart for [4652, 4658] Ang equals 6.92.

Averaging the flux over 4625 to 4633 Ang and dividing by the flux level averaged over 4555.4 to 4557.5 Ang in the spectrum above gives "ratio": 1.06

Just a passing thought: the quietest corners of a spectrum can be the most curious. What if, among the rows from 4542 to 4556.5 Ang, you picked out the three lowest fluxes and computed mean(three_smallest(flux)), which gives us 29.4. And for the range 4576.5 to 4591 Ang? 34.4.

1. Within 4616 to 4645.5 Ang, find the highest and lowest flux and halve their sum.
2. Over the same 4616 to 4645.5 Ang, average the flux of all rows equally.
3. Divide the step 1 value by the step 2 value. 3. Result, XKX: 1.02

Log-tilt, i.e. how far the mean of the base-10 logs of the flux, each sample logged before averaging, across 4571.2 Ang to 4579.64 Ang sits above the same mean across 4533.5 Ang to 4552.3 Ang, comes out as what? 0.04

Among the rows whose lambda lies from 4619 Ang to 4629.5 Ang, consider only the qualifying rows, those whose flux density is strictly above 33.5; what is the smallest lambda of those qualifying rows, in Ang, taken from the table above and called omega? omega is 4619.35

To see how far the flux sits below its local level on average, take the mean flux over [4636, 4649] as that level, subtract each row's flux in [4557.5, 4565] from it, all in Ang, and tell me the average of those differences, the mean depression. 2.8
